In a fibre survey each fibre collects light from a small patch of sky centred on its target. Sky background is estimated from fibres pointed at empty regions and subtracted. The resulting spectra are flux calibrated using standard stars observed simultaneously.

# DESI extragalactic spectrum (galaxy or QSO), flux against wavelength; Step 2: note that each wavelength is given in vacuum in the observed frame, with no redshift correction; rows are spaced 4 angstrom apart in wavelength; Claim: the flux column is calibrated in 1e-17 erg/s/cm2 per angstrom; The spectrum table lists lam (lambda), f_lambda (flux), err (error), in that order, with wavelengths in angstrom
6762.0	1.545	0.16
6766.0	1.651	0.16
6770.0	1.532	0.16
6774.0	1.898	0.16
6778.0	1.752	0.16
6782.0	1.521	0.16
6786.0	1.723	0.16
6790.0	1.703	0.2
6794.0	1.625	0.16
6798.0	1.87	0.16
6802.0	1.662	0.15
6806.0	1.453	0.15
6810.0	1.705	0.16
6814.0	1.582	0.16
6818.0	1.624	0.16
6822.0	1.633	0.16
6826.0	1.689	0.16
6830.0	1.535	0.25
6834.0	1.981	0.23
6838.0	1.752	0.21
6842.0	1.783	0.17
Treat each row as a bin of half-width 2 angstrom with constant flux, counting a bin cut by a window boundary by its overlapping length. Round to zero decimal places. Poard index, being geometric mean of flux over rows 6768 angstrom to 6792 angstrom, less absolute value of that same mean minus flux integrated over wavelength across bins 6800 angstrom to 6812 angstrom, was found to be -16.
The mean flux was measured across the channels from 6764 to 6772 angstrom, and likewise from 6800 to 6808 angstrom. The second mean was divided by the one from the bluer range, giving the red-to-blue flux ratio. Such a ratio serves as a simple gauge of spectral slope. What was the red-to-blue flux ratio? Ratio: 0.98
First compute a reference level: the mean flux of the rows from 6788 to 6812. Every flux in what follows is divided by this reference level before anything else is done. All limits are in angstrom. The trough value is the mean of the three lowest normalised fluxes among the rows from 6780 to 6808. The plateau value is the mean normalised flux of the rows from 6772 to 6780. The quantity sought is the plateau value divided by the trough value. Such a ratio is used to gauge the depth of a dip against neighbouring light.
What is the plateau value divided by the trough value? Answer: 1.19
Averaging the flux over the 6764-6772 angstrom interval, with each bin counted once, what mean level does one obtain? 1.59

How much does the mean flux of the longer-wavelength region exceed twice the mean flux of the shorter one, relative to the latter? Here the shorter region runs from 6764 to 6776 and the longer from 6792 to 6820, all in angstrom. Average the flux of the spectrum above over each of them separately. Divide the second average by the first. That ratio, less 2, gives -1.03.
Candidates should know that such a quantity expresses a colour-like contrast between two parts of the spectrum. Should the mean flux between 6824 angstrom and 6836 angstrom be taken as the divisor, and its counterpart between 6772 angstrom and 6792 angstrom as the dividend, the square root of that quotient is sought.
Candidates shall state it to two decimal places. 1.00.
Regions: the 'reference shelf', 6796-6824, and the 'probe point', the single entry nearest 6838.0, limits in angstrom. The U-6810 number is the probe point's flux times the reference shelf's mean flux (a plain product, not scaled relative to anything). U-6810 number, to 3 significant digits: 2.89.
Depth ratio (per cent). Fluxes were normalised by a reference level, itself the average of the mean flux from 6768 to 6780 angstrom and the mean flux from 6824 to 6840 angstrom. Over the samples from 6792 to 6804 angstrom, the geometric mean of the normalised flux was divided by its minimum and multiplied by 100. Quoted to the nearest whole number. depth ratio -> 106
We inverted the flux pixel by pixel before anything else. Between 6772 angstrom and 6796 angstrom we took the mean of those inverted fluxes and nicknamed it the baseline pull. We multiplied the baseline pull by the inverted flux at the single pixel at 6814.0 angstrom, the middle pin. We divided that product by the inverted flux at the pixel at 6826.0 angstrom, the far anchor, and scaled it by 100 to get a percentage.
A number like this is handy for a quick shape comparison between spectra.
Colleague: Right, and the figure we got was 63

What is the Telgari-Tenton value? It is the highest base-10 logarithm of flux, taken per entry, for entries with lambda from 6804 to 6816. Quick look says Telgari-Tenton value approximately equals 0.232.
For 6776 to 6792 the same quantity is 0.244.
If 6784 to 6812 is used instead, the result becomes 0.272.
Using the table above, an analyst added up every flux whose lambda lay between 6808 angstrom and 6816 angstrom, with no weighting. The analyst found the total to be 3.29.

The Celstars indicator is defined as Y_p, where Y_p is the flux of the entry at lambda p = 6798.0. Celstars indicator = 1.87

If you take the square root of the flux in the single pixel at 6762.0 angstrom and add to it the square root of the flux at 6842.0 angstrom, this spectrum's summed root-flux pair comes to 2.58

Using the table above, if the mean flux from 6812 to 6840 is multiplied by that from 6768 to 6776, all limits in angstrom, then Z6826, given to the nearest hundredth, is 2.89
